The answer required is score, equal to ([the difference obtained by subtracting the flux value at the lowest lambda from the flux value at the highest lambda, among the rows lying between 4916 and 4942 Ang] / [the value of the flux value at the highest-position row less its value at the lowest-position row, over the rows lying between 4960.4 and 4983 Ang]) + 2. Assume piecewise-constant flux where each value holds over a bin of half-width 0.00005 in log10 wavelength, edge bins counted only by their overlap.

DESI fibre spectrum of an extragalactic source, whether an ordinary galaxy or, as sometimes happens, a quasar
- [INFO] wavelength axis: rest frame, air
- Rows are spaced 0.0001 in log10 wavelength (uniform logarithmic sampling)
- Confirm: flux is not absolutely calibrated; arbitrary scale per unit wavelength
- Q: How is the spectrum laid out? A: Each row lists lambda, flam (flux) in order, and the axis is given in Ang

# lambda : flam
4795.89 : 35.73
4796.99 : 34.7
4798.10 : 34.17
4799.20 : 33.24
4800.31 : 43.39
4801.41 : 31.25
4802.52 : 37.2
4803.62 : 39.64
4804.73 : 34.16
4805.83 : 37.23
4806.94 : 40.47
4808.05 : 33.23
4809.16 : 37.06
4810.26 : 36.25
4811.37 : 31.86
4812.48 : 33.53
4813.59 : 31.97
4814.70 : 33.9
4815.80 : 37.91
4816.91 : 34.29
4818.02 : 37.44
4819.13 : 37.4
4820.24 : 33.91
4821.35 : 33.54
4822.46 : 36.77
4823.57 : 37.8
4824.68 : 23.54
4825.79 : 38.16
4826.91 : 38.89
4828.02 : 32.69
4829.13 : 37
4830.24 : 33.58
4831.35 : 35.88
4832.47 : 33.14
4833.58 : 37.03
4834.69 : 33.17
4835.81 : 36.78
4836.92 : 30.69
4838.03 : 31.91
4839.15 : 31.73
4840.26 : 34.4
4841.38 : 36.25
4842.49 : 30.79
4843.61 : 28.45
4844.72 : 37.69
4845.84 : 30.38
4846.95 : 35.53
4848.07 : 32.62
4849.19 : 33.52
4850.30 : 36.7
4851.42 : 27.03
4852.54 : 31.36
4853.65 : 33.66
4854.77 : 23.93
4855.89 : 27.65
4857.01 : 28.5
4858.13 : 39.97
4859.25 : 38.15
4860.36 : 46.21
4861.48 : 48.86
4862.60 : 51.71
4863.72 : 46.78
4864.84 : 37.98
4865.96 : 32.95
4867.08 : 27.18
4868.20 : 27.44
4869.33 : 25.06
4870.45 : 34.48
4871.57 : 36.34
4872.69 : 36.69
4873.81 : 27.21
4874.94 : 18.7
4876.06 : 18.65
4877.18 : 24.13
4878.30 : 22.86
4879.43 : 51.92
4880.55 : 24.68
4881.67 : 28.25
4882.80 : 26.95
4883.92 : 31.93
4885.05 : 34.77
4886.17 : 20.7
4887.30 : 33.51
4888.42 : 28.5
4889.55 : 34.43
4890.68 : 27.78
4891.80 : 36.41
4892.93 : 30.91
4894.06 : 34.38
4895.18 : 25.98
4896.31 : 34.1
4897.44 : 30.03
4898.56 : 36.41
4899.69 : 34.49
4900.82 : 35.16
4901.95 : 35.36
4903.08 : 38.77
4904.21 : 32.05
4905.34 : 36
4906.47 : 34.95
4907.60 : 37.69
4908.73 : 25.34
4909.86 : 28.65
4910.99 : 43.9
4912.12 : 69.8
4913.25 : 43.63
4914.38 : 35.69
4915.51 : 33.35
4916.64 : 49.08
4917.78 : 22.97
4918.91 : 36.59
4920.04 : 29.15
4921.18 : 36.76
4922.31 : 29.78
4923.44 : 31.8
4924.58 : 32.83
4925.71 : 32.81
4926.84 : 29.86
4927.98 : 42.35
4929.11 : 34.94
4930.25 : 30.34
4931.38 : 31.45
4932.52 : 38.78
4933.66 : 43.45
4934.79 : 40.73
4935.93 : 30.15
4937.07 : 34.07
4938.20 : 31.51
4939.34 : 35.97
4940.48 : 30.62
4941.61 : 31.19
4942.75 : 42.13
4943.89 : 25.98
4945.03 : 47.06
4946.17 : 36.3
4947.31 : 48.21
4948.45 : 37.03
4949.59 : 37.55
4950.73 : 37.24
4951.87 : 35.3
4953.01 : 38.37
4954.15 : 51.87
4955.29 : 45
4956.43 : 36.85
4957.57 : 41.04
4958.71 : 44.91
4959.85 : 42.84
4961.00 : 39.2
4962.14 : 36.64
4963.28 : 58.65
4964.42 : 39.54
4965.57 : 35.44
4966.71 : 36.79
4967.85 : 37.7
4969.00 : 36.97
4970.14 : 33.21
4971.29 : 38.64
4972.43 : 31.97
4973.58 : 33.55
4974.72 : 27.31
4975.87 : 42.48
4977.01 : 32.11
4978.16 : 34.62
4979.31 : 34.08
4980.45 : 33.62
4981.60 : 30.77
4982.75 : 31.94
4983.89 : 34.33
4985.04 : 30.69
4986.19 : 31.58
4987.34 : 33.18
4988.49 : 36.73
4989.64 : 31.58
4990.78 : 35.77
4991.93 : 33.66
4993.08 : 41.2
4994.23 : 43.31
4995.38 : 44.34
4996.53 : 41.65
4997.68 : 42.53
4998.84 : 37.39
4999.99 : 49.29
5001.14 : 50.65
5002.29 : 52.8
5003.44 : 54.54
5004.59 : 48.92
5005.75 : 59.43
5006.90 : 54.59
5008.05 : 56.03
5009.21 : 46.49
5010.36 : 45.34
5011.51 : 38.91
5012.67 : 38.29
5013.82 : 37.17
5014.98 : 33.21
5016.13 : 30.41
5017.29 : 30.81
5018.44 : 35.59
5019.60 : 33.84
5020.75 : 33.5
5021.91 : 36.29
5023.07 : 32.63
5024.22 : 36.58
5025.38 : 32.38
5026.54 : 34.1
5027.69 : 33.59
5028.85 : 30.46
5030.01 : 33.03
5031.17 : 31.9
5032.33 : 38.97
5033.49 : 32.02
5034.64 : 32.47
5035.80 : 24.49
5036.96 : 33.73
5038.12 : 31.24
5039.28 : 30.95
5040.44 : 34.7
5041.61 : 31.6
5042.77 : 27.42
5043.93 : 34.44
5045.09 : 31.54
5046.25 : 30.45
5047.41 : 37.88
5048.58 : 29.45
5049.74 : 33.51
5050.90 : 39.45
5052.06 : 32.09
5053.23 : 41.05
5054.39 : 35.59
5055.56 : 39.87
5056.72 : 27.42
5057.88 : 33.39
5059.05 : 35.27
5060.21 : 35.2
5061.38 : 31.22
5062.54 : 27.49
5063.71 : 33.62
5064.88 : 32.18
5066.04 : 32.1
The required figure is 4.5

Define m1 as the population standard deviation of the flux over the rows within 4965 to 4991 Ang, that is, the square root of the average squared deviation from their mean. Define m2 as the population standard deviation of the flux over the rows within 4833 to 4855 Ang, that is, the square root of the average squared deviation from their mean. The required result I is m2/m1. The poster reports 1.1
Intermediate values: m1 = 3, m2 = 4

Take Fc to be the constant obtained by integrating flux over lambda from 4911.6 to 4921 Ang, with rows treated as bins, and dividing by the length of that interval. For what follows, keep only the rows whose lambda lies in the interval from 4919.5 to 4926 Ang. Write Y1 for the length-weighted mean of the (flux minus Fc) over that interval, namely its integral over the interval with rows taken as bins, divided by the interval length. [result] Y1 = -7.6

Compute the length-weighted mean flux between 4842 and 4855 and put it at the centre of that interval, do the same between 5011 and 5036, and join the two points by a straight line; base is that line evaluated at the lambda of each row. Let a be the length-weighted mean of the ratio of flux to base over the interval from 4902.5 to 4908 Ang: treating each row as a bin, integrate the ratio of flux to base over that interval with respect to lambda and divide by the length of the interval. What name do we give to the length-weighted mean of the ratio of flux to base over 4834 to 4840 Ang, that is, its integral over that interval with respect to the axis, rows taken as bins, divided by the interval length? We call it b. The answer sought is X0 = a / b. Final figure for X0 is 1.06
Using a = 1.10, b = 1.04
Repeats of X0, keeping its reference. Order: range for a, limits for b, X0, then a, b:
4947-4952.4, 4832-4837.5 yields 1.09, 1.17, 1.07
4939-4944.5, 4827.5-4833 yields 0.93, 1.01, 1.08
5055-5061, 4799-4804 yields 0.85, 1.00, 1.18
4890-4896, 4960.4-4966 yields 0.76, 0.96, 1.27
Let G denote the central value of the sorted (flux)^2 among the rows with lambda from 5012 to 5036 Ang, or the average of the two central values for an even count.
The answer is 1103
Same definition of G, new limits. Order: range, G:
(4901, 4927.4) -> 1222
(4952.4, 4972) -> 1493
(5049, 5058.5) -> 1195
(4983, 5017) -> 1697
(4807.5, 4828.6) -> 1176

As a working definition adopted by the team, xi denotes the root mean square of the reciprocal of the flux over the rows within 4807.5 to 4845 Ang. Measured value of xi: 0.0296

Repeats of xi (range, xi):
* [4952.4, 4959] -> 0.0237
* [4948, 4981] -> 0.0269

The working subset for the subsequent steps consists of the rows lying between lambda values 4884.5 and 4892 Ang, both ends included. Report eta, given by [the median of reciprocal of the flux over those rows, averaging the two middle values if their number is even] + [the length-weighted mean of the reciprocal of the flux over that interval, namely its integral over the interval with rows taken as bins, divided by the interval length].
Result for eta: 0.064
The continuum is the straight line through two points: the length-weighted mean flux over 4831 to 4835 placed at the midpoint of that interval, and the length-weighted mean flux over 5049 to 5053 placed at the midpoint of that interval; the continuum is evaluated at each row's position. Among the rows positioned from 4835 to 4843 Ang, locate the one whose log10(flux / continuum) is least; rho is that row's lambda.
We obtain 4836.92 Ang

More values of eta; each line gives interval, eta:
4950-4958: 0.051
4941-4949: 0.054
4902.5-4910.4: 0.059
